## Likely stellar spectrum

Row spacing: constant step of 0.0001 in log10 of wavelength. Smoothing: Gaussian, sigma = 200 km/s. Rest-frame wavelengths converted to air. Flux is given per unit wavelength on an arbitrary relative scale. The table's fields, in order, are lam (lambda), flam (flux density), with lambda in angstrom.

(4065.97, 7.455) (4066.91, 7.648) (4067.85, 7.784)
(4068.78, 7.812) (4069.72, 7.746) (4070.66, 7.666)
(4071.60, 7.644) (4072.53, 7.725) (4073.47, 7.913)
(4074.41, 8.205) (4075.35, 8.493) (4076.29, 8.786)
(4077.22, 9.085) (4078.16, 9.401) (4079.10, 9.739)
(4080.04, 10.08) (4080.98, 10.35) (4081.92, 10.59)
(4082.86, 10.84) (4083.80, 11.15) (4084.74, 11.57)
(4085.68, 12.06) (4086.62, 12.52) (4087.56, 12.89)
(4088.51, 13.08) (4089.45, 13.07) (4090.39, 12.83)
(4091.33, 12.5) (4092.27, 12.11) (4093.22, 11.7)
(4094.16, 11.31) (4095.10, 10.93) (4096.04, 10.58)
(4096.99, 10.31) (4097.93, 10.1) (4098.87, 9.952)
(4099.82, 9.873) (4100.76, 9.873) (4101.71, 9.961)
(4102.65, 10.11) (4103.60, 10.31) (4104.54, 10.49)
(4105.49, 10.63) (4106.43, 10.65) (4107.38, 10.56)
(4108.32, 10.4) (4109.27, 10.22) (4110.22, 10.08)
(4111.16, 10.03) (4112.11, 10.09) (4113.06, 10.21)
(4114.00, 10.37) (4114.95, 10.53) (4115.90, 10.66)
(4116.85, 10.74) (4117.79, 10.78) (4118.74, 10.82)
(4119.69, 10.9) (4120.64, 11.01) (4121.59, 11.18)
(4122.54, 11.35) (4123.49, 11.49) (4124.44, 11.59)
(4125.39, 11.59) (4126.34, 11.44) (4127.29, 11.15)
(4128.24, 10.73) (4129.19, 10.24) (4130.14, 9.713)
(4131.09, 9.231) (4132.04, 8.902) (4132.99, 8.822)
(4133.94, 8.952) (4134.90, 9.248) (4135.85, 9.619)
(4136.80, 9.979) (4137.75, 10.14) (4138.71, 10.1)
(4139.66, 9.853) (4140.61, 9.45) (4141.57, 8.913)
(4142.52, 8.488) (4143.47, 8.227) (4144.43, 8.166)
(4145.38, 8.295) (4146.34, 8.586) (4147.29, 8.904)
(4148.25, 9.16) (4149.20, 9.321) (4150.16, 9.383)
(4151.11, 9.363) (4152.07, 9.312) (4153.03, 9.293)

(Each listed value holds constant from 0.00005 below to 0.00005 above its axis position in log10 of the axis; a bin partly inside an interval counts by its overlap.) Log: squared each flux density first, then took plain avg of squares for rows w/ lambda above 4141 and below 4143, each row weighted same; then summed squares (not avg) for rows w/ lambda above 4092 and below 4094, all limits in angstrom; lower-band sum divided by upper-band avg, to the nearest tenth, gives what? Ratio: 3.7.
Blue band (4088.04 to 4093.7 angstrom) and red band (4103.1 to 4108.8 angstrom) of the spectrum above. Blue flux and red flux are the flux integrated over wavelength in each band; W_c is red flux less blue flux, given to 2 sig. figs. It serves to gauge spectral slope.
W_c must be -11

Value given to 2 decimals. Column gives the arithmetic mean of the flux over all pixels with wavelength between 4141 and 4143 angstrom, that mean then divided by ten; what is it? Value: 0.87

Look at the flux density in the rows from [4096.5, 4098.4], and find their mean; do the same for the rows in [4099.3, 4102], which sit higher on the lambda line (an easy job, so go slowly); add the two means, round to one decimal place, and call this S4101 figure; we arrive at 20.1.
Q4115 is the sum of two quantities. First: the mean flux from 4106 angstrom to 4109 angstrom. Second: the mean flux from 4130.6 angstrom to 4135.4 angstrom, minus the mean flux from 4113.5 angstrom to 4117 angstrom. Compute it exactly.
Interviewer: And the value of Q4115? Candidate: 9.0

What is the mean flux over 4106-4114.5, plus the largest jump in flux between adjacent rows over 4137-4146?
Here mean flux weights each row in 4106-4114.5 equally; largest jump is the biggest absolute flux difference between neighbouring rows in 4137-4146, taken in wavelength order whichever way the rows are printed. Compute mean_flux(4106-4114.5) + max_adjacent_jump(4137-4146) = 10.8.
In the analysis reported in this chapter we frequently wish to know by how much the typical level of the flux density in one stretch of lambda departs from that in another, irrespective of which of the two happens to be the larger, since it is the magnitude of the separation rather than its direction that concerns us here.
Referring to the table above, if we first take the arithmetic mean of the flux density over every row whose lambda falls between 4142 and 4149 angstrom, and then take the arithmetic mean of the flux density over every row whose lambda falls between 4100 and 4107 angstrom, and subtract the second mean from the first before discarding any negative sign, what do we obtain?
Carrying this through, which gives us 1.7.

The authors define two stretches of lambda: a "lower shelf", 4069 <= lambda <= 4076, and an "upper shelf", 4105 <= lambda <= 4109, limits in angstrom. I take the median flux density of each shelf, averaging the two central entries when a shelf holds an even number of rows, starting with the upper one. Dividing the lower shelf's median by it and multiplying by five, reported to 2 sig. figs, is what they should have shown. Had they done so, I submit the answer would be 3.7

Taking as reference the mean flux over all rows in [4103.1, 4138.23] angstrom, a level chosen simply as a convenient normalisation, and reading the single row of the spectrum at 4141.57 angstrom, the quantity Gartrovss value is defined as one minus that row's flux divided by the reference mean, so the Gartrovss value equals 0.14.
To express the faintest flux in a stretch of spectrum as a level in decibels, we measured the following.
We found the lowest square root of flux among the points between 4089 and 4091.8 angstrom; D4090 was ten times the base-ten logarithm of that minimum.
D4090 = 5.48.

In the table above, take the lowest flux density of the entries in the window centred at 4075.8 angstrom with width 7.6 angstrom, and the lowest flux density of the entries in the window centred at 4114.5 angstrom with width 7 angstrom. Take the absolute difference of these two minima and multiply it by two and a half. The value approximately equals 5.8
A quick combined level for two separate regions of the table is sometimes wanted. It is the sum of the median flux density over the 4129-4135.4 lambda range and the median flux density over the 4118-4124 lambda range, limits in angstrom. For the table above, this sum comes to 20.3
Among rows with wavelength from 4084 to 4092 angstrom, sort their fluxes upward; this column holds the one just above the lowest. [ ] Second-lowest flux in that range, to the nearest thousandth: 12.060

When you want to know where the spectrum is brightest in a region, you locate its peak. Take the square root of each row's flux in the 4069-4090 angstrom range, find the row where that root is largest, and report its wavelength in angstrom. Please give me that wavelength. 4088.51 angstrom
